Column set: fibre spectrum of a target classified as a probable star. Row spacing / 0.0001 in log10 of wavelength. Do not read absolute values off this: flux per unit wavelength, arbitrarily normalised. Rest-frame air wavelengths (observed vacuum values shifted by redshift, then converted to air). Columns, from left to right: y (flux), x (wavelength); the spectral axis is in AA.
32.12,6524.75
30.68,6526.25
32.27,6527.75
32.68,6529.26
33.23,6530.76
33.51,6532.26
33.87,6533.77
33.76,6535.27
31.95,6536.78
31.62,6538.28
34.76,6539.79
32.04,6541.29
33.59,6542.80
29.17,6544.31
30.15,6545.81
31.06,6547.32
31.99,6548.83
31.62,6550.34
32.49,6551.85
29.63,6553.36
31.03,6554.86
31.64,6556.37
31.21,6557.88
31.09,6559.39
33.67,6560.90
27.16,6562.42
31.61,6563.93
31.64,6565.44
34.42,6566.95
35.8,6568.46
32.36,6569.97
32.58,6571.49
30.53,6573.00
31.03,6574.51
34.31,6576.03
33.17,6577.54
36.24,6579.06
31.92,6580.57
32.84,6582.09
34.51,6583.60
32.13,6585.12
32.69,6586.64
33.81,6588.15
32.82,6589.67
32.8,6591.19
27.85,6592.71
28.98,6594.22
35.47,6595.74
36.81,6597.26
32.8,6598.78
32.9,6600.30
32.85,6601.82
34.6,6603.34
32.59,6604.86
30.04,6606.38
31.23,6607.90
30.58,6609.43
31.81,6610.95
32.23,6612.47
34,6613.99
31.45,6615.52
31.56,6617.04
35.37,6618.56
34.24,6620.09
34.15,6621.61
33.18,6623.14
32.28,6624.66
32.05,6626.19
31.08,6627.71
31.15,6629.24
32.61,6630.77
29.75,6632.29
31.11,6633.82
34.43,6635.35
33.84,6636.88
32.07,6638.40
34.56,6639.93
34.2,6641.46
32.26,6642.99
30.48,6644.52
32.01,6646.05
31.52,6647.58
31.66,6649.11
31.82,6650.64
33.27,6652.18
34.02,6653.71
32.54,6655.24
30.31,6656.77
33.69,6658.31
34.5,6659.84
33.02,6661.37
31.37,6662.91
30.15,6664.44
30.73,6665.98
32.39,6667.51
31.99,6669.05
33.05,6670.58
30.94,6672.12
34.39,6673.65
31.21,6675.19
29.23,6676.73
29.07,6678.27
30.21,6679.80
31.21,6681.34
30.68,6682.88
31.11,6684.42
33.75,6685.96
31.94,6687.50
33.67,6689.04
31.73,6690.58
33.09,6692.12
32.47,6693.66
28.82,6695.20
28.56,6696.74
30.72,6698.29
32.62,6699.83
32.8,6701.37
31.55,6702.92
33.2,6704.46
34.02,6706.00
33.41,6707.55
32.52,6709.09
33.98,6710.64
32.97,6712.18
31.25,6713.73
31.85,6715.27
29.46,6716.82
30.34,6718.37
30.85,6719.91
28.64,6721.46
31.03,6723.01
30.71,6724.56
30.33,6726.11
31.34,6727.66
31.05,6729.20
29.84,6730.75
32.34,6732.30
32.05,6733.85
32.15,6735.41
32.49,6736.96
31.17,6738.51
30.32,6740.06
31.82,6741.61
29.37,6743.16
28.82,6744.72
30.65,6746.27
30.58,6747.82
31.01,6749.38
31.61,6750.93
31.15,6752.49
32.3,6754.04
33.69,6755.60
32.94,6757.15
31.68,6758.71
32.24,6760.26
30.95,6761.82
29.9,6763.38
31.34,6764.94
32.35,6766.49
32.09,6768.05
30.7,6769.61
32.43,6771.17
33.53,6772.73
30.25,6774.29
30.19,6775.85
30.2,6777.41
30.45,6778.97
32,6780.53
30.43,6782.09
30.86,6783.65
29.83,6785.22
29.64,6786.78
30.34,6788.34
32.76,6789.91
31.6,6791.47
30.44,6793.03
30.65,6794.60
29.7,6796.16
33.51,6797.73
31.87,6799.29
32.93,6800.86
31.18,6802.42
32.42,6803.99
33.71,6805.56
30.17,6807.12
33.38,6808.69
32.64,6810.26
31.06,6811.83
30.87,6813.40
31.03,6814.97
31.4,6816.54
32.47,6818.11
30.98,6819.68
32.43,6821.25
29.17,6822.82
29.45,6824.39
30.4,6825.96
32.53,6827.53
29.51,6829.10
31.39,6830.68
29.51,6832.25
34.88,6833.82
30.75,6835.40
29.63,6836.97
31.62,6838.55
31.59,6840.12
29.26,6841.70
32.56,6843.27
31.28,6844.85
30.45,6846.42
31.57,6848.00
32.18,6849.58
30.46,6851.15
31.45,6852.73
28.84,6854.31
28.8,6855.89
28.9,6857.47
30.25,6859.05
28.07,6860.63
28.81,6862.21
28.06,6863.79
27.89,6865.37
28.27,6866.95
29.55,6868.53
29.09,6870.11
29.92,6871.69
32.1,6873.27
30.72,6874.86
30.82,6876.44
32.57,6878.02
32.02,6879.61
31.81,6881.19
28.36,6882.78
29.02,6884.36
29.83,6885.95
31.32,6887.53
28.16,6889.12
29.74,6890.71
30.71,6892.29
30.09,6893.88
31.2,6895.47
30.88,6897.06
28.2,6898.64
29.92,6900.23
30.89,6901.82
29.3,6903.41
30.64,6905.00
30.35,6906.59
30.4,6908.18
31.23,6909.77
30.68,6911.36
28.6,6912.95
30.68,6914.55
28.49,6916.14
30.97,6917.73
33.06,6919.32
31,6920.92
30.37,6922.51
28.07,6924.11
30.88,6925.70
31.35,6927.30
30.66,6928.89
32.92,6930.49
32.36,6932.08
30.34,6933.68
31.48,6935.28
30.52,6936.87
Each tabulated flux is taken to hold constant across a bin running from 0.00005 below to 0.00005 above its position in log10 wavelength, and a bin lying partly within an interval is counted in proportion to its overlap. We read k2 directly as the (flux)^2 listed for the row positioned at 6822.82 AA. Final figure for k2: 851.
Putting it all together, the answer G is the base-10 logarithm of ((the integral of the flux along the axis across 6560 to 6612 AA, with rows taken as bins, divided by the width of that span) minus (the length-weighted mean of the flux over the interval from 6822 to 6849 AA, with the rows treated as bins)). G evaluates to 0.21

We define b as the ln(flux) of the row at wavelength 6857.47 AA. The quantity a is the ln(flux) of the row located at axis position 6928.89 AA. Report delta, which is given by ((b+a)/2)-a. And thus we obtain -0.03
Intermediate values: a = 3.42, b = 3.36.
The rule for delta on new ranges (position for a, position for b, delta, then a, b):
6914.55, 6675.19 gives 0.01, 3.42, 3.44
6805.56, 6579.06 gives 0.04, 3.52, 3.59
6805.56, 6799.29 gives -0.03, 3.52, 3.46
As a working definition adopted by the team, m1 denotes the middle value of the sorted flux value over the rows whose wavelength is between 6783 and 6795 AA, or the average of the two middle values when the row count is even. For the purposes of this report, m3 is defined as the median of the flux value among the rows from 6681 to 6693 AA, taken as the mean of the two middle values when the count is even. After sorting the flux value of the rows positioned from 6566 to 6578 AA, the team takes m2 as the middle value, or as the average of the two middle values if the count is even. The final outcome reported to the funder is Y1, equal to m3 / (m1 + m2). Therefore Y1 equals 0.502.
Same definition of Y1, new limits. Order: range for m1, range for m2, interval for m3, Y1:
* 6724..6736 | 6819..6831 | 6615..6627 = 0.529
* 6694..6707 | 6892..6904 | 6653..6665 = 0.525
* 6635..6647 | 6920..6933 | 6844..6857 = 0.482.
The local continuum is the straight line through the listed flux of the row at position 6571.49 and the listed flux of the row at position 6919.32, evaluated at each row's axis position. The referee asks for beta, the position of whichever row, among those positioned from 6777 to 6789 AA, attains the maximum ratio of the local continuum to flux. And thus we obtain 6786.78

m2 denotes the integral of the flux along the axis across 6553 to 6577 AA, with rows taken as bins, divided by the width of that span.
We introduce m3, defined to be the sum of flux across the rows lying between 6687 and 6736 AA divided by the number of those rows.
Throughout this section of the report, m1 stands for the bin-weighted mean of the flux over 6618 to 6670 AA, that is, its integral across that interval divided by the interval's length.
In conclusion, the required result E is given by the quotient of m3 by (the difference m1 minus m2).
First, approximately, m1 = 32.5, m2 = 31.9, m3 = 31.6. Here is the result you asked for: 59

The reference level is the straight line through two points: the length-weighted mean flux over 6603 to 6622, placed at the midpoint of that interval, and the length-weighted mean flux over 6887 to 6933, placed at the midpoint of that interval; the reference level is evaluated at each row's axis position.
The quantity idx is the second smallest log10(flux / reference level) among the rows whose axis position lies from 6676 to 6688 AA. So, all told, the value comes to -0.040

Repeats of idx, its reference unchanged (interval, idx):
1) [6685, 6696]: -0.003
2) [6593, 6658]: -0.037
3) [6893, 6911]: -0.017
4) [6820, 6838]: -0.023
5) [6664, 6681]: -0.040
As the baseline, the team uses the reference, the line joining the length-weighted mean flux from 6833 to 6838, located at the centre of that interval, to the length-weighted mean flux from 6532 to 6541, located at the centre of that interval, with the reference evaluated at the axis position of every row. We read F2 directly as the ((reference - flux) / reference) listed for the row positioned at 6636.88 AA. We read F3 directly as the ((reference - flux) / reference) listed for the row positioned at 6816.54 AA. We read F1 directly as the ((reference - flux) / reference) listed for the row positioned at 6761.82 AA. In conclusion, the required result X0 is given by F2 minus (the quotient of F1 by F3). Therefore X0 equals -2.8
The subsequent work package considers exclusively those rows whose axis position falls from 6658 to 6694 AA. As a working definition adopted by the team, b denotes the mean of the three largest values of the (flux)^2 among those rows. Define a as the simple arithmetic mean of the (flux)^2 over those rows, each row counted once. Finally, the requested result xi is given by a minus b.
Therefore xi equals -151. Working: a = 1020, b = 1171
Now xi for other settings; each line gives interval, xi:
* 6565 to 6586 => -163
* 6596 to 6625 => -184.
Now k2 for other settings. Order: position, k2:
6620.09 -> 1172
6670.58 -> 1092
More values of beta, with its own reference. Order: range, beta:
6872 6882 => 6874.86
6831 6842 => 6841.70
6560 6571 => 6562.42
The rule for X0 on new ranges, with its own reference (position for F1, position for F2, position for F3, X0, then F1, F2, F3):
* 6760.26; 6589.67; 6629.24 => 0.1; -0.005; 0.00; 0.05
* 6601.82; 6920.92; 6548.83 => 0.0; 0.000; 0.01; 0.03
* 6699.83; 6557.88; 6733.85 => 1.7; -0.008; 0.06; 0.00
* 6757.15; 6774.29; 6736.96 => -2.8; -0.027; 0.05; -0.01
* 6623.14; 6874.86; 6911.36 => 0.7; -0.013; 0.03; 0.02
